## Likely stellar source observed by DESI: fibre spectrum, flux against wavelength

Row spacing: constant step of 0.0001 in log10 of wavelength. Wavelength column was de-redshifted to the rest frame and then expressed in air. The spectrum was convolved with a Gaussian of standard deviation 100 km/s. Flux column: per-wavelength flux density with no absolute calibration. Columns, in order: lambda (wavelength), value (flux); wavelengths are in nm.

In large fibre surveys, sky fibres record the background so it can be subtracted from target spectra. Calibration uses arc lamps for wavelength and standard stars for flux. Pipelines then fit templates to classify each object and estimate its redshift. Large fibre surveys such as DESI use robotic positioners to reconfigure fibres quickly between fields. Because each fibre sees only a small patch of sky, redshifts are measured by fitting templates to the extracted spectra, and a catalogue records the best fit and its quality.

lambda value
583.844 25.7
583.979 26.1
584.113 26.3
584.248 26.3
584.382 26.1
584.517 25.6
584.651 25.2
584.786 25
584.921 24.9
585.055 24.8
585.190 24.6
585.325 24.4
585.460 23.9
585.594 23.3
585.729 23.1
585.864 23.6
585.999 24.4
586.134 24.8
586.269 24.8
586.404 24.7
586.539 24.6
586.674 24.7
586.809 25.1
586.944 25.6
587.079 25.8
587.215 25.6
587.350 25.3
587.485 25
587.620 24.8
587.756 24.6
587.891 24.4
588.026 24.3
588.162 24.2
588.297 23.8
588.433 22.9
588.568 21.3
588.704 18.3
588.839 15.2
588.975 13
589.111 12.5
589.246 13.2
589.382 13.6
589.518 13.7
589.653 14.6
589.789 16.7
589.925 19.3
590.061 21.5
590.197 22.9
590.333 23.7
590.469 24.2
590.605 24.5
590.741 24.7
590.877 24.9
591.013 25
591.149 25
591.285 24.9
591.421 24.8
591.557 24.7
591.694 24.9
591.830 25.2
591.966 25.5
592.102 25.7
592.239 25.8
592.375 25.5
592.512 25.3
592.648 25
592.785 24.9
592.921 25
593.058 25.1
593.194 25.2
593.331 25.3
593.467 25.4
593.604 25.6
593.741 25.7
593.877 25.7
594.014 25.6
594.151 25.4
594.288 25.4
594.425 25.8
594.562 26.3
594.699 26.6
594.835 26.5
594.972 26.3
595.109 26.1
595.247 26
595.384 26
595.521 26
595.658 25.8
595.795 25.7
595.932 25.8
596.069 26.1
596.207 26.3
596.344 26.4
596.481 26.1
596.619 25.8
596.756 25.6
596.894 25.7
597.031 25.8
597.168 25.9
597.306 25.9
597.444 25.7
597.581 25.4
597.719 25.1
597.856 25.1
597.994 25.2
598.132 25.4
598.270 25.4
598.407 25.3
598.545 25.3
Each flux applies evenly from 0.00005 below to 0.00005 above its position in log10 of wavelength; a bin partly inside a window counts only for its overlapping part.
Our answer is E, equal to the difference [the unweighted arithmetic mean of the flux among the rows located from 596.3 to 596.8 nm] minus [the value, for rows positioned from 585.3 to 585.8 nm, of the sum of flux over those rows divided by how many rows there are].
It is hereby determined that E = 2.3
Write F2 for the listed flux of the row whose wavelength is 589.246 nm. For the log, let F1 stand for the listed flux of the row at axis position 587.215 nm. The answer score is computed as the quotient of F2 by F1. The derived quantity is 0.52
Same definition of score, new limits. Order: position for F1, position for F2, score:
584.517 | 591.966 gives 1.00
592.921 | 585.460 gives 0.96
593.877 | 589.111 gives 0.49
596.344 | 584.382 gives 0.99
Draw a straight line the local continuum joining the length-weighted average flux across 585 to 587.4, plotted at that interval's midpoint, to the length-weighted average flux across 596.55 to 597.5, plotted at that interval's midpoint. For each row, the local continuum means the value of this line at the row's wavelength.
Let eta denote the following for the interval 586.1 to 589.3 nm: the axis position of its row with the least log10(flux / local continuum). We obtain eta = 589.111 nm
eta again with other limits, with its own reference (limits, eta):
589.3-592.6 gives 589.382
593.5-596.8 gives 596.756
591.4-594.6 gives 591.557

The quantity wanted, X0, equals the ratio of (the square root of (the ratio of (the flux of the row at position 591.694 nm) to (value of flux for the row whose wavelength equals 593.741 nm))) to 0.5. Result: 1.97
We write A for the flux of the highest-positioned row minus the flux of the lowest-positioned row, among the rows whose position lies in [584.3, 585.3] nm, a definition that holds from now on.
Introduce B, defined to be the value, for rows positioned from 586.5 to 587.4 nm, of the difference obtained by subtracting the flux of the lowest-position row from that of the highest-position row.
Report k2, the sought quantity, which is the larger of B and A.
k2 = 0.70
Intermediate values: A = -1.5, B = 0.7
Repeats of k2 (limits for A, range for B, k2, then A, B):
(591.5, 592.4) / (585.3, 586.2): 0.80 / 0.8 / 0.4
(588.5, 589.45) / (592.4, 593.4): 0.00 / -7.7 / 0.0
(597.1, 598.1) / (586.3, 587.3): 0.90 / -0.7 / 0.9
